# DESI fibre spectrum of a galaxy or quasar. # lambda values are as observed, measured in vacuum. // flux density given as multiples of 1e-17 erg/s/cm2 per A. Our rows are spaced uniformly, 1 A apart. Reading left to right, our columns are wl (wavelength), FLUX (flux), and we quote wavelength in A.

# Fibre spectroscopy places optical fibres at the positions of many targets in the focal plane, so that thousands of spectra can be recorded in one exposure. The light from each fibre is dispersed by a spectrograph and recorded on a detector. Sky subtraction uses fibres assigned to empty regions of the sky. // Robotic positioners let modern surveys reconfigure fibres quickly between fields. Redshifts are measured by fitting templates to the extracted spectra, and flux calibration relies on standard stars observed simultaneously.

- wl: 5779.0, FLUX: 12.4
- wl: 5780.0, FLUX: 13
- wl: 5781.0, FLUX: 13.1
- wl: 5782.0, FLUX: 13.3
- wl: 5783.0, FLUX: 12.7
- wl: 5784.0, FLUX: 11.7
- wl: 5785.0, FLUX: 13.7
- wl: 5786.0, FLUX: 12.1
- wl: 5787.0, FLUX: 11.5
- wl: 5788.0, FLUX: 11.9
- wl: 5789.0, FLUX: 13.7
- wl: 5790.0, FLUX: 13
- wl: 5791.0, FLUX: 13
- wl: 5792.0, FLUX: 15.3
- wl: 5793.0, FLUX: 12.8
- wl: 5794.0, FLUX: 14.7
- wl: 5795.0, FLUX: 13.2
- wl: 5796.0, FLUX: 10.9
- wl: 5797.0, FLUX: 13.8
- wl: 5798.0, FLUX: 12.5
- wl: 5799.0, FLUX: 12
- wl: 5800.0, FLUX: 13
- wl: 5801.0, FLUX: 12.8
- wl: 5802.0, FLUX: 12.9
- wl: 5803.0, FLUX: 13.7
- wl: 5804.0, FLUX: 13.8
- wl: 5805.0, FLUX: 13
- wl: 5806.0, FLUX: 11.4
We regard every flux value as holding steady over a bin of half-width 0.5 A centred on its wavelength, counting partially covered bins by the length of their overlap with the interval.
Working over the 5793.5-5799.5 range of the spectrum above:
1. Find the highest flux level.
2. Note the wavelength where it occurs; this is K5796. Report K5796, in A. 5794.0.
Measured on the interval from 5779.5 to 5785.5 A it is 5785.0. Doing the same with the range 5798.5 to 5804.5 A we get 5804.0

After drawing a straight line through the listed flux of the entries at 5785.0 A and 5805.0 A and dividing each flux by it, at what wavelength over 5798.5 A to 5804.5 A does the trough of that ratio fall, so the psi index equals 5799.0 A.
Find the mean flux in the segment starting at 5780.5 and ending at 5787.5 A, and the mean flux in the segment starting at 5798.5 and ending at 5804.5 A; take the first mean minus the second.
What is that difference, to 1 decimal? -0.4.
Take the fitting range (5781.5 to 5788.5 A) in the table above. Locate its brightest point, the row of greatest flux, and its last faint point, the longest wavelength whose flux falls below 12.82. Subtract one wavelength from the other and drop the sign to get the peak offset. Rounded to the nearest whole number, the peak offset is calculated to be 3 A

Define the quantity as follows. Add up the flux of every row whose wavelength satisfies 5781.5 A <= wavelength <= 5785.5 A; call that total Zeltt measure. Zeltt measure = 51.4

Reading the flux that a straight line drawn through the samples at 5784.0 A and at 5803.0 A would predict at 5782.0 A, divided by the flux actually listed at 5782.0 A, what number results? 0.86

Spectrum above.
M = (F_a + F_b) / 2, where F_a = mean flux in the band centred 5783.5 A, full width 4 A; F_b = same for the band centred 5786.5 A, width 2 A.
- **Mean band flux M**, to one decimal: 12.3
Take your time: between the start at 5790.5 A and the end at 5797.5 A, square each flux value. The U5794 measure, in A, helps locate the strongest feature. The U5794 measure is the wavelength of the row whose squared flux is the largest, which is 5792.0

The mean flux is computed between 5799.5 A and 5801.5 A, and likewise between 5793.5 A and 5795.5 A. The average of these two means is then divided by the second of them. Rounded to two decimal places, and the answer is 0.96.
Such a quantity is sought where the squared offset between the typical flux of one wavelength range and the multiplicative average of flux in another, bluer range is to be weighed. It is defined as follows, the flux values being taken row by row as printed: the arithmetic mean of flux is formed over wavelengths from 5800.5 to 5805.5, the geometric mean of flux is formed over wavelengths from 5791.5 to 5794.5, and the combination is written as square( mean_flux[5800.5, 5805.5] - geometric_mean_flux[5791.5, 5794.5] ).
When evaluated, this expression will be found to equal 1.0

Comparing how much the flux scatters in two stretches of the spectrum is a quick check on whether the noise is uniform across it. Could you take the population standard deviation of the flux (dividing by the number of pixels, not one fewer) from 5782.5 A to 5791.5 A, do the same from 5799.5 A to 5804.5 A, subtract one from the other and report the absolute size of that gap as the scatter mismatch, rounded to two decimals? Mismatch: 0.36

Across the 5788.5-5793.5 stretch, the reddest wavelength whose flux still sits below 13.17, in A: 5793.0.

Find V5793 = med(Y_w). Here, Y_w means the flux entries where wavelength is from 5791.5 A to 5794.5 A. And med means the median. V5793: 14.7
